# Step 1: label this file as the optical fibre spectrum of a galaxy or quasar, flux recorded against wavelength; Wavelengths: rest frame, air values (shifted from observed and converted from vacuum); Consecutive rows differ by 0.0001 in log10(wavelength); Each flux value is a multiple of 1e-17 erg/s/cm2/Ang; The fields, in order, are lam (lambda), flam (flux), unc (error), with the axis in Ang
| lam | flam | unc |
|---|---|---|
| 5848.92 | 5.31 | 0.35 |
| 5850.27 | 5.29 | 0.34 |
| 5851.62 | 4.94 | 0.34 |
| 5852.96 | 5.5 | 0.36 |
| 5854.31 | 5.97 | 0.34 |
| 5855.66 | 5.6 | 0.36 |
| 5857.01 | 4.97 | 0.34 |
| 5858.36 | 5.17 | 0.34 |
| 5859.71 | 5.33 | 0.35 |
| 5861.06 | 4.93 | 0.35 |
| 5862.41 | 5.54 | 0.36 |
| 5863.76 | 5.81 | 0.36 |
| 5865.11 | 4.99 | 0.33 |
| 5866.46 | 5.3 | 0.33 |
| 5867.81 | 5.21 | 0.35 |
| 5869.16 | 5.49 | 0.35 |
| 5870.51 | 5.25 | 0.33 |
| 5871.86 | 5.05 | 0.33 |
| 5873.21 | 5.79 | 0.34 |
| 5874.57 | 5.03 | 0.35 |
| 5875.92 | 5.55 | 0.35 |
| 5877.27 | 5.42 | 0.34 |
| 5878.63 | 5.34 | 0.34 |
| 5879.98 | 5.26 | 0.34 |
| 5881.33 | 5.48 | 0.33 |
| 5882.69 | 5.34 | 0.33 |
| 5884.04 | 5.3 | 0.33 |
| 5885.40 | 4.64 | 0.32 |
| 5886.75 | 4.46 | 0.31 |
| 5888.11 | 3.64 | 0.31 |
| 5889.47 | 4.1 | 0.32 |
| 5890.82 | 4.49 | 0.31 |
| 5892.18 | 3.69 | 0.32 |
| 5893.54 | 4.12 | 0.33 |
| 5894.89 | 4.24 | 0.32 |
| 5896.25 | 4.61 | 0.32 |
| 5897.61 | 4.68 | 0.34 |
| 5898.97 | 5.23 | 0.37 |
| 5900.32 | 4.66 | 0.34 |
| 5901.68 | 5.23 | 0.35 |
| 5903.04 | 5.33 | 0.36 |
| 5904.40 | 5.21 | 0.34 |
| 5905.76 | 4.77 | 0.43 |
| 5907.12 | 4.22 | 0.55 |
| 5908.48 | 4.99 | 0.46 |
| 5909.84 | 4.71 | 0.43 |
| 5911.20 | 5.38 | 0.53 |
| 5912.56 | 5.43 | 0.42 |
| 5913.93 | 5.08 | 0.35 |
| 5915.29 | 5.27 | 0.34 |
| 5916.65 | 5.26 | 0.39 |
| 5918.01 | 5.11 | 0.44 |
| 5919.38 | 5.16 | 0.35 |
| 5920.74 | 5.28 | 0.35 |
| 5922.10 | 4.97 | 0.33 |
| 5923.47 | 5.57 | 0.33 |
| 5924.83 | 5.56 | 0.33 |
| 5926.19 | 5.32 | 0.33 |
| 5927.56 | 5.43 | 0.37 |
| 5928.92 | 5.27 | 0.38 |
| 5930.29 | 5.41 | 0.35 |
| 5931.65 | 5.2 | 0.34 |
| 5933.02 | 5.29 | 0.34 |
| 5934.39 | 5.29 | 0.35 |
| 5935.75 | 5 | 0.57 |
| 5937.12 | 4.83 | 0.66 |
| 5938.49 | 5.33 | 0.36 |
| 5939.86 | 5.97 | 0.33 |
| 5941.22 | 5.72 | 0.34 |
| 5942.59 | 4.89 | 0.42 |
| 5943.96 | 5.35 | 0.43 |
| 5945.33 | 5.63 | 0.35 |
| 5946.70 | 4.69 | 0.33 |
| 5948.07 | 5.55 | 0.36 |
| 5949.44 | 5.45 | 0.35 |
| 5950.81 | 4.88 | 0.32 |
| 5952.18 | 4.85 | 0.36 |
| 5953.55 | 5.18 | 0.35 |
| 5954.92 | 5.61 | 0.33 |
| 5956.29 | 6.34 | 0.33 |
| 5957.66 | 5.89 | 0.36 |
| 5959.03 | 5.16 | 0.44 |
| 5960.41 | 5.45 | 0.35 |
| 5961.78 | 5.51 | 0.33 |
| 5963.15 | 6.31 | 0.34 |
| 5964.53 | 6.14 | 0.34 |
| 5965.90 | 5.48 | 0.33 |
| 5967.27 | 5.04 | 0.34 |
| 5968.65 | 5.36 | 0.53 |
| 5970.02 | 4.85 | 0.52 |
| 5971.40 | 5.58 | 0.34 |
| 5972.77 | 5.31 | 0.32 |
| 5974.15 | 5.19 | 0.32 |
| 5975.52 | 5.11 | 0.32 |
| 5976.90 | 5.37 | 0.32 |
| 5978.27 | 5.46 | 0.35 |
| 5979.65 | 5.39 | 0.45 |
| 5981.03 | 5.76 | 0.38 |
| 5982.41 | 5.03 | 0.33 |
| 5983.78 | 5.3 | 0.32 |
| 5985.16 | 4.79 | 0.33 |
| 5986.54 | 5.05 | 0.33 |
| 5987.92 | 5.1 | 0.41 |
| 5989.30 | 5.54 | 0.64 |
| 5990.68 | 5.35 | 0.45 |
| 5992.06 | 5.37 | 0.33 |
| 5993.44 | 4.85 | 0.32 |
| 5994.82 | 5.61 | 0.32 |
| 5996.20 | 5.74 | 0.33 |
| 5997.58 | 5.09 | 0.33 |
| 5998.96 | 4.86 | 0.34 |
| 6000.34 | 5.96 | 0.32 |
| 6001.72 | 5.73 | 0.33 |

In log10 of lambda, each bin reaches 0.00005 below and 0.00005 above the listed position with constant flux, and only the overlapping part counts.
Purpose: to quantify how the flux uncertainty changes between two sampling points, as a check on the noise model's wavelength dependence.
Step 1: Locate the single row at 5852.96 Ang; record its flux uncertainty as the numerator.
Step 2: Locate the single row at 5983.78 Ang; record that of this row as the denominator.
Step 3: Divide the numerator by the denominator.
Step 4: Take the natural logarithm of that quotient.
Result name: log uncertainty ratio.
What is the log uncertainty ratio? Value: 0.12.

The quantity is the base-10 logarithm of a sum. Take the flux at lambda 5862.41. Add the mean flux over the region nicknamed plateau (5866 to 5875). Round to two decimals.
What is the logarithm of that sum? 1.04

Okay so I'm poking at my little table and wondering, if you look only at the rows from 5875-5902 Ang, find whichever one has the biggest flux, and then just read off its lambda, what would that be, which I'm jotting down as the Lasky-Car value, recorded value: 5875.92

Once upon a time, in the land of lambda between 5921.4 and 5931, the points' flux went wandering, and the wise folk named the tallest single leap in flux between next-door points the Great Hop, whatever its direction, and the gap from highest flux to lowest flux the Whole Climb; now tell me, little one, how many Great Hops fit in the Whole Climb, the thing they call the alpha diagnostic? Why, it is 1.0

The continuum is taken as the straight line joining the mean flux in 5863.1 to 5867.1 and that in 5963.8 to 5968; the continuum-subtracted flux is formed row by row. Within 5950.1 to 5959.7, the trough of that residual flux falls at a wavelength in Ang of 5952.18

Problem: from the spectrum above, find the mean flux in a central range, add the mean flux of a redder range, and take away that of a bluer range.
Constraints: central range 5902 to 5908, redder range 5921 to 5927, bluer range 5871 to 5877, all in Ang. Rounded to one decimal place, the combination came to 4.9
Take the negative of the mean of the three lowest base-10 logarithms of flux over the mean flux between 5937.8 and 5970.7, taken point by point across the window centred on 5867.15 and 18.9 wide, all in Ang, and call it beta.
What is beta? 0.038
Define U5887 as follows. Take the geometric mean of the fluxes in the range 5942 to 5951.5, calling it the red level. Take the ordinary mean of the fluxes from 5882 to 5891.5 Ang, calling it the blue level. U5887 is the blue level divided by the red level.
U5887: 0.88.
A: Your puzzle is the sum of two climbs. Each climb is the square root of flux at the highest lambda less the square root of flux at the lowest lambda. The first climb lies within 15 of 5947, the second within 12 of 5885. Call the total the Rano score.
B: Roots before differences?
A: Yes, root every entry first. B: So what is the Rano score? -0.21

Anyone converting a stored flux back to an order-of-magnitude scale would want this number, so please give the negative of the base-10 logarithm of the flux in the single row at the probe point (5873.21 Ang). -0.763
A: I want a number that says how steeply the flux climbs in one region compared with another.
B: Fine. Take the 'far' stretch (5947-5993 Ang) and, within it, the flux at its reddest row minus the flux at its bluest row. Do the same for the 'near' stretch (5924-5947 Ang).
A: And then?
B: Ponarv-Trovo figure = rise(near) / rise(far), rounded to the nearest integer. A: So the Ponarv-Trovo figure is 5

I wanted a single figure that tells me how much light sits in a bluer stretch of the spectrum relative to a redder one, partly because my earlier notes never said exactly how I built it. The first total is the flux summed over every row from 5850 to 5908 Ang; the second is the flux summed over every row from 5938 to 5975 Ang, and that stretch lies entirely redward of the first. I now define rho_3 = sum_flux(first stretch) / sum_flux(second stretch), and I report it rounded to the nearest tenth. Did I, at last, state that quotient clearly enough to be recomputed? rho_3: 1.5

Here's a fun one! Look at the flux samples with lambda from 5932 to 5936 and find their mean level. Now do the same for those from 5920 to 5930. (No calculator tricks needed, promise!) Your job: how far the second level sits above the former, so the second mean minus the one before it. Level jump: 0.1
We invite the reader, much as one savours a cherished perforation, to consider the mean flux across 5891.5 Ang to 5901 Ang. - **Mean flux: 4.46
